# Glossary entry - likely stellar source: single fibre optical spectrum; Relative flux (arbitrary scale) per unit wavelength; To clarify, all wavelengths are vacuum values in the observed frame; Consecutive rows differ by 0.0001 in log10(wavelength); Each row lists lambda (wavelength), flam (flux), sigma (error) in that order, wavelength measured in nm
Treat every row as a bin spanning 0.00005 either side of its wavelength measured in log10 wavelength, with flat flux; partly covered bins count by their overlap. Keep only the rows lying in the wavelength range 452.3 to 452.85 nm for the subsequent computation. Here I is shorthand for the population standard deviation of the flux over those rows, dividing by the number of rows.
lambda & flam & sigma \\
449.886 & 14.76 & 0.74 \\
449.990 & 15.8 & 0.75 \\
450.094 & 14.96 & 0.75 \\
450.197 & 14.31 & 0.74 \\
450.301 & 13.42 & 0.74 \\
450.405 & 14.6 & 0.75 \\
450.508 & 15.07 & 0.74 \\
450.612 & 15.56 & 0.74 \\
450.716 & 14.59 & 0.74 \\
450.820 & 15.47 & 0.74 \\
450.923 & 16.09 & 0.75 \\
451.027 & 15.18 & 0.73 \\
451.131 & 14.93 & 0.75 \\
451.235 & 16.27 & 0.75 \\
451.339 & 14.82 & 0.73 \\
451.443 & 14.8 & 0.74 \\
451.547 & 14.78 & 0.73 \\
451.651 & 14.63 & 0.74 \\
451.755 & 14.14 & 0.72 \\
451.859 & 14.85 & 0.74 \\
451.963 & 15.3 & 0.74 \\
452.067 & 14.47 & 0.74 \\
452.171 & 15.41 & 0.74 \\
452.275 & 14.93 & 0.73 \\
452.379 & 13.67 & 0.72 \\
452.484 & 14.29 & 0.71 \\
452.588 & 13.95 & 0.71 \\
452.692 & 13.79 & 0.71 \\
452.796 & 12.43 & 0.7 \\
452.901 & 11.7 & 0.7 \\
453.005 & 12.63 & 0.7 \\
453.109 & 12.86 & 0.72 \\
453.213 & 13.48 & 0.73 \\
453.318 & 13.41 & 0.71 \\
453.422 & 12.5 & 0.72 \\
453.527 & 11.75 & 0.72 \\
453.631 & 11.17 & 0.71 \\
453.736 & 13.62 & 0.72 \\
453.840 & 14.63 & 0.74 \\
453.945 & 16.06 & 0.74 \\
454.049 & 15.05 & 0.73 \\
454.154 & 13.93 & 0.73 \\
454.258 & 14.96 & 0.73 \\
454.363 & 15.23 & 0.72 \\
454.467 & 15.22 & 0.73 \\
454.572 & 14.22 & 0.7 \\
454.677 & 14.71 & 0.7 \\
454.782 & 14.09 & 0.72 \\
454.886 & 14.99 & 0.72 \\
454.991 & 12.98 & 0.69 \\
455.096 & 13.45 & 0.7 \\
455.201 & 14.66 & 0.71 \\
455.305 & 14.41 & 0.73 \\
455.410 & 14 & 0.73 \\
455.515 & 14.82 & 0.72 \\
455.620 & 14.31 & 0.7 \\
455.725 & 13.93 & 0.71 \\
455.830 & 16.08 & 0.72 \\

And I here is 0.63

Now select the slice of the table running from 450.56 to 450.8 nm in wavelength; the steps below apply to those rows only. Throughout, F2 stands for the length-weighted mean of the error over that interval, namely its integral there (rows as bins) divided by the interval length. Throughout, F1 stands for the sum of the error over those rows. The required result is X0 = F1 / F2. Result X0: 2.00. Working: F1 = 1.48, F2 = 0.738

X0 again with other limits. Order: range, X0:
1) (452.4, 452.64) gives 2.00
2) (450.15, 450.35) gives 2.00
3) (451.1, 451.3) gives 2.01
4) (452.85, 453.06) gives 1.99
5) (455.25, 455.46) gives 1.99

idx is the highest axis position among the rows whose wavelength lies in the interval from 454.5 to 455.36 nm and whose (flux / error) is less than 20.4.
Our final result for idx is 455.305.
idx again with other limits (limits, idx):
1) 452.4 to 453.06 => 453.005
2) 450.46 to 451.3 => 451.131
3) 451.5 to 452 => 451.859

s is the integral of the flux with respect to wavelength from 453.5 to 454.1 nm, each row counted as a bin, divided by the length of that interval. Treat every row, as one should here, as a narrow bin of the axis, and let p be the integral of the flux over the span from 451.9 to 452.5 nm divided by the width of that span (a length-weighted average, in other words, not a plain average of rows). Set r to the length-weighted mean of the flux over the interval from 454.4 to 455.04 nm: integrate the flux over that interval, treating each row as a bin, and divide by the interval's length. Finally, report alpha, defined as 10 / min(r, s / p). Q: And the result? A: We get 10.6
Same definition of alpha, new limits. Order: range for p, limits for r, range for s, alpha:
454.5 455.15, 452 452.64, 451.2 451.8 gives 9.5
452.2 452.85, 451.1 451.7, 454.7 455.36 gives 9.8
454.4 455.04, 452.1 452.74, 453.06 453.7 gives 11.5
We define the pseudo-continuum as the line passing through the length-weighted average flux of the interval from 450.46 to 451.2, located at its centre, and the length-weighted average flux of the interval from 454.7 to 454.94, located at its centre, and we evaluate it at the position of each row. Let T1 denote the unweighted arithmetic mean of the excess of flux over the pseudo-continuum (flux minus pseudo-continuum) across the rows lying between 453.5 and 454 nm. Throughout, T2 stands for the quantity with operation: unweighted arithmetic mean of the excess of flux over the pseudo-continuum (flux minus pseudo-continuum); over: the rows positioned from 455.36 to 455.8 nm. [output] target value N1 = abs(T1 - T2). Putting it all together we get 1.15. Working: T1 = -1.3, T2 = -0.2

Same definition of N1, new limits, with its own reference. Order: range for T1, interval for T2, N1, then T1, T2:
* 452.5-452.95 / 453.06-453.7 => 0.33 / -2.0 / -2.3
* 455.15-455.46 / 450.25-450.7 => 0.58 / -0.1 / -0.7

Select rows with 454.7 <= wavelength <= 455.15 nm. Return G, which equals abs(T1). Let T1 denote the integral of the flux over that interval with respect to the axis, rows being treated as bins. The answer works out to 6.3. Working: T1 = 6.3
